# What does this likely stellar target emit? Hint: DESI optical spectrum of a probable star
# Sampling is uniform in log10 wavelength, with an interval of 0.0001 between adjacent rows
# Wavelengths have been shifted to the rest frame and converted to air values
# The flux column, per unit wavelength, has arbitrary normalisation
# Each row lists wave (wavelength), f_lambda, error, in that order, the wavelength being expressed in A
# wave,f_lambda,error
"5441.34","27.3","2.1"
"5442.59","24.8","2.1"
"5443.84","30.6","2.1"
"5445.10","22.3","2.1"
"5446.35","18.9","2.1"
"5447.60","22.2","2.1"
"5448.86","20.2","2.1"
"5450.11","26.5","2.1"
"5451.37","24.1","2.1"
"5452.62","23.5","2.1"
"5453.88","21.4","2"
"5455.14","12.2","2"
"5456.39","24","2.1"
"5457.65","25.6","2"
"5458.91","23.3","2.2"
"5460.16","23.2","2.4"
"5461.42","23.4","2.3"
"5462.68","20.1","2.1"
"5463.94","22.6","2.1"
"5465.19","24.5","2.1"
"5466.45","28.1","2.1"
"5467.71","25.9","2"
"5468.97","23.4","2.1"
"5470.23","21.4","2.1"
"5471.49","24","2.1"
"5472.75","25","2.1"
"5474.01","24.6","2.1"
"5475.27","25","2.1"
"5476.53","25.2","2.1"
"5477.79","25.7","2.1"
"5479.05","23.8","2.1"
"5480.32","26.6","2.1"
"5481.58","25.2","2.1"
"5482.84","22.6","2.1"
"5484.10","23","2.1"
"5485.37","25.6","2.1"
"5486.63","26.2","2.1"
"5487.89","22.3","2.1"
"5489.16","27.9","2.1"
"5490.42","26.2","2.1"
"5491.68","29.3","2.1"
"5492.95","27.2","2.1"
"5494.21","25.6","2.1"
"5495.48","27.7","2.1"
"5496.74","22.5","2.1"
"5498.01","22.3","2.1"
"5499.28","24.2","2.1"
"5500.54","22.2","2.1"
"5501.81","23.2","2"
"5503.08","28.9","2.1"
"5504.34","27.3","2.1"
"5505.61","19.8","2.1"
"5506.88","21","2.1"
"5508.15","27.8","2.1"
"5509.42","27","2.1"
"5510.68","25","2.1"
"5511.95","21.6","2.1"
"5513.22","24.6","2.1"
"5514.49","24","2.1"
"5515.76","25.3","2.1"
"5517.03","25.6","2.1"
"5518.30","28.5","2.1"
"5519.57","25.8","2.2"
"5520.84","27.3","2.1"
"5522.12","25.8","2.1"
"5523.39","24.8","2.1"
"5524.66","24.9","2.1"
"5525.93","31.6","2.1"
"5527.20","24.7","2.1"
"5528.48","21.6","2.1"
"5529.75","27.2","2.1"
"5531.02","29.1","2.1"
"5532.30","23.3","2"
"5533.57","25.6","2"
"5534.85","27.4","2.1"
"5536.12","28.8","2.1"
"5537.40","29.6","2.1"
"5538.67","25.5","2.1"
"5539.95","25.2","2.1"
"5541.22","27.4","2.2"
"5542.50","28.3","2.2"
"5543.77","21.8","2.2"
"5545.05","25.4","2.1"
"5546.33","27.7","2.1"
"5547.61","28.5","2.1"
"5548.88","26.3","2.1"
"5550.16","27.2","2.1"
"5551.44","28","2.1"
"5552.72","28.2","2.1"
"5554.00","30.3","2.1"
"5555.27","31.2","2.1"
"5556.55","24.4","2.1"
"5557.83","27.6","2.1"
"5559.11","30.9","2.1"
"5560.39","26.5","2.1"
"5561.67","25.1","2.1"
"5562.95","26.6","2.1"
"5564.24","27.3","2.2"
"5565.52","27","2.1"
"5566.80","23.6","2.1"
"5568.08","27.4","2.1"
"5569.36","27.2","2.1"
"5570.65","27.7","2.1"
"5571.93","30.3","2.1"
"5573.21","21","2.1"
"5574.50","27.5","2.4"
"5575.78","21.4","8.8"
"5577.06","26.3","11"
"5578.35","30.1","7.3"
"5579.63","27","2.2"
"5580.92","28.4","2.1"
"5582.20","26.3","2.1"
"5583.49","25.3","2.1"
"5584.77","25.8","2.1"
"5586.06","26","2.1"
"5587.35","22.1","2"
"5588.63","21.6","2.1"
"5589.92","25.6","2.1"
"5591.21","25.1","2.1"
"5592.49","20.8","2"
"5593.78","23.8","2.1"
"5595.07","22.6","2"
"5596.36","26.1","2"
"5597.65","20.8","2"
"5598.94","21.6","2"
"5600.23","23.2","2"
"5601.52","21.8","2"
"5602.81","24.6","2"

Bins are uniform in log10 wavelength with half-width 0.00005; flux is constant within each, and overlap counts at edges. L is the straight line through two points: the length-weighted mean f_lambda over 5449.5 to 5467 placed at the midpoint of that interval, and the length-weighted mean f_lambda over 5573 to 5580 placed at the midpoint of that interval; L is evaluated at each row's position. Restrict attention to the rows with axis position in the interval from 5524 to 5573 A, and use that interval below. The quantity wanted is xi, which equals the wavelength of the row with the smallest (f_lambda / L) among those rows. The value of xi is 5543.77 A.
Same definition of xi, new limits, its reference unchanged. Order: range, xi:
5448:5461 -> 5455.14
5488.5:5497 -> 5496.74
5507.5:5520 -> 5511.95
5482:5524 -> 5505.61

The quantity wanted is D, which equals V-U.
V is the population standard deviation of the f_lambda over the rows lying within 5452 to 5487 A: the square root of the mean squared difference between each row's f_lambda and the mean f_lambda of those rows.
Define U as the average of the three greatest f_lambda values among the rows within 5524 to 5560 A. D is -28.4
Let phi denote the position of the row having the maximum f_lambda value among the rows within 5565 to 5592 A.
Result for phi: 5571.93 A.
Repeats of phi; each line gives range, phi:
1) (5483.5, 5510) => 5491.68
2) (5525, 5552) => 5525.93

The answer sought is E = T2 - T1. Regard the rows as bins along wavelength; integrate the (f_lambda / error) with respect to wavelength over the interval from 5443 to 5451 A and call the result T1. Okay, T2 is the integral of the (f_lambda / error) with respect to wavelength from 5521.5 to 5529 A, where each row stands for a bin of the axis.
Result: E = 2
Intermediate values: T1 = 90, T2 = 92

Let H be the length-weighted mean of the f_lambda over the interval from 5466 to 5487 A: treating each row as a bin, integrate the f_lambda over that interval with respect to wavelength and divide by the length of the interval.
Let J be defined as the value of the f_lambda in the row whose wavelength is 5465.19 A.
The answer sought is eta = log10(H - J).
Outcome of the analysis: -0.63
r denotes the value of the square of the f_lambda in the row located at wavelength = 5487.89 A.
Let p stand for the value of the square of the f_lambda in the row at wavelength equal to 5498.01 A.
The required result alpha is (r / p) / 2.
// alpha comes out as 0.50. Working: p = 497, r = 497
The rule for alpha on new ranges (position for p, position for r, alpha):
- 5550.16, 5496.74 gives 0.34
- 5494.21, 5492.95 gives 0.56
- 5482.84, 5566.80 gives 0.55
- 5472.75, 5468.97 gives 0.44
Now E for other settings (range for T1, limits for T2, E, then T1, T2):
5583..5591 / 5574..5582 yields -30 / 94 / 63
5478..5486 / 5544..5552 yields 9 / 93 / 102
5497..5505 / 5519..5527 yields 6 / 94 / 101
